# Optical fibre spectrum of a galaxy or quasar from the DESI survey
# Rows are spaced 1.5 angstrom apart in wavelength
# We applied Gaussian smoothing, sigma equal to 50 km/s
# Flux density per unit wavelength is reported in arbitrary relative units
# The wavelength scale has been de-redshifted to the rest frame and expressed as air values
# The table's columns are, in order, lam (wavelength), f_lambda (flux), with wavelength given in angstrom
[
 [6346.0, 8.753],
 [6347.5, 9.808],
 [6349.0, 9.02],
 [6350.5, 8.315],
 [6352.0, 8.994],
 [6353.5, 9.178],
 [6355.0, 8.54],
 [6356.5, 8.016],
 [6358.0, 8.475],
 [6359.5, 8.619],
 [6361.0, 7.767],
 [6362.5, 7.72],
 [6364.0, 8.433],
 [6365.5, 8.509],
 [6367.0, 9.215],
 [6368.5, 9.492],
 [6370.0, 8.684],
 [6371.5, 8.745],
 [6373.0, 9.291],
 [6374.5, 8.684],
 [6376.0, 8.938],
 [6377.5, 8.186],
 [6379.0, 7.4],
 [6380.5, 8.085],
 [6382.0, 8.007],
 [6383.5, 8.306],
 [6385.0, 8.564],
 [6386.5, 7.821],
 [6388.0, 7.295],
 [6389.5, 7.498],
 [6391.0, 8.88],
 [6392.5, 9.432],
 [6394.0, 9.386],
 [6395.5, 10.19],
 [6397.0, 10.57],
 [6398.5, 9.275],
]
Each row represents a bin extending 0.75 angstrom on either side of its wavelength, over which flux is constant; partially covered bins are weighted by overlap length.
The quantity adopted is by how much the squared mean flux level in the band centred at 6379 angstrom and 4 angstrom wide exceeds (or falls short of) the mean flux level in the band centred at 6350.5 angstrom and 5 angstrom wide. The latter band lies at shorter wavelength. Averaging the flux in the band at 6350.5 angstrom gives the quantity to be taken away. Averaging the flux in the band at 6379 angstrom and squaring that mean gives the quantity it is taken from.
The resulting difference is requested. 53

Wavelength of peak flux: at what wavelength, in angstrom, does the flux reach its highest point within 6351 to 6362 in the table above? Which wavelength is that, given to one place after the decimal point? 6353.5 angstrom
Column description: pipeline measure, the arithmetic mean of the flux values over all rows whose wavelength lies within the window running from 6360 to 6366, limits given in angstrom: 8.1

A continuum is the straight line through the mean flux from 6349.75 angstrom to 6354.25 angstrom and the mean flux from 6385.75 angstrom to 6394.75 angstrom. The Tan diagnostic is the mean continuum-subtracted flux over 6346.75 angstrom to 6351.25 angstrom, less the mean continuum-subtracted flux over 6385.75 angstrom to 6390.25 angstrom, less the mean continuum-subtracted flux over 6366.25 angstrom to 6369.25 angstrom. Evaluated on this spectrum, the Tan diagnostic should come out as 0.35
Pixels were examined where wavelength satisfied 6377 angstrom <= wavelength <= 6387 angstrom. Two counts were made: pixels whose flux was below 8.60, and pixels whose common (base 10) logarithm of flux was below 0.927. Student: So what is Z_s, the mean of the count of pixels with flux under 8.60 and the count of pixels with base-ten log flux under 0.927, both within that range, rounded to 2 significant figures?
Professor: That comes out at 6.5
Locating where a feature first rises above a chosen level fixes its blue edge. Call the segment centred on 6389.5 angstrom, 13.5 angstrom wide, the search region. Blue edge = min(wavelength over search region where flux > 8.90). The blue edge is 6392.5 angstrom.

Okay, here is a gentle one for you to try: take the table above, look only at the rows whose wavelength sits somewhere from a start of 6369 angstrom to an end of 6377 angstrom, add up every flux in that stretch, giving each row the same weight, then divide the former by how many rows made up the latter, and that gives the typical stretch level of 8.87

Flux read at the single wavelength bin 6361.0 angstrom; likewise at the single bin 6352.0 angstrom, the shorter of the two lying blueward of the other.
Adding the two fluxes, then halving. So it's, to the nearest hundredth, 8.38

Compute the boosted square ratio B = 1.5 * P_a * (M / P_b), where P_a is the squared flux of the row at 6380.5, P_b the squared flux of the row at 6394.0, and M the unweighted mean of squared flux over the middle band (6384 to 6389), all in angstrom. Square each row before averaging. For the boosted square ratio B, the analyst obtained 70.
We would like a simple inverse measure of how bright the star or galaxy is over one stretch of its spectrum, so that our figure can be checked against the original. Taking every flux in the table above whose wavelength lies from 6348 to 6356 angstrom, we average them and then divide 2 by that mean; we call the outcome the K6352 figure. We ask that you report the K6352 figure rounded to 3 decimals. 0.227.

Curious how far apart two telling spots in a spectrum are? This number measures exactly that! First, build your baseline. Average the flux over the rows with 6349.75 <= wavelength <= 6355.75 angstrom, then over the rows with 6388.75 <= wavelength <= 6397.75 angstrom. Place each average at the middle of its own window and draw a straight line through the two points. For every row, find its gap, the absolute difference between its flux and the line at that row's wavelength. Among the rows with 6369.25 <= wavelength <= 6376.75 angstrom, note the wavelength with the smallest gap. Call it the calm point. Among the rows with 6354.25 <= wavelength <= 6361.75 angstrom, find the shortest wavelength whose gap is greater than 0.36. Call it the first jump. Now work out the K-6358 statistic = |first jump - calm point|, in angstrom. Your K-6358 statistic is 19.5 angstrom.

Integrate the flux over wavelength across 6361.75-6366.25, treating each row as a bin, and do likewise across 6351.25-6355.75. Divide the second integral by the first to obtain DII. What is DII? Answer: 1.08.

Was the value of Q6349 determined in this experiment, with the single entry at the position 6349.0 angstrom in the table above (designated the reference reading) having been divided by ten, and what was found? 0.90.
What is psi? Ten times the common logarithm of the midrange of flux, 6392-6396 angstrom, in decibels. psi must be 9.91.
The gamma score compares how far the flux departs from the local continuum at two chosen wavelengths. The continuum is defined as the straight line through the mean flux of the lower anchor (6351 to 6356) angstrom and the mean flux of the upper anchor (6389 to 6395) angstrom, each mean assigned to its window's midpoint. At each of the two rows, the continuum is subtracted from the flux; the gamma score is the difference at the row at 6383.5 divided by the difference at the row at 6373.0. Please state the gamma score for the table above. -1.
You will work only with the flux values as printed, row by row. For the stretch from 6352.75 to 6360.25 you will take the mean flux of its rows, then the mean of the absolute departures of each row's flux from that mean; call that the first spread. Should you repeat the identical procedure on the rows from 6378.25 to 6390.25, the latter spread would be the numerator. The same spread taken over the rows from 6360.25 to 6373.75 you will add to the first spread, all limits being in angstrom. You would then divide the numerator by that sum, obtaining 0.49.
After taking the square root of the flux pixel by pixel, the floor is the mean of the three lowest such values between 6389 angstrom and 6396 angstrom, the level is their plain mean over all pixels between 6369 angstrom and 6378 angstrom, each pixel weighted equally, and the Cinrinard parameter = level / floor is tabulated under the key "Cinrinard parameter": 1.01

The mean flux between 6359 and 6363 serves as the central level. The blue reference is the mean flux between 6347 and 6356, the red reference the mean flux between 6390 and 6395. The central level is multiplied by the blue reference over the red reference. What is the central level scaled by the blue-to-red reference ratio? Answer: 7.8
